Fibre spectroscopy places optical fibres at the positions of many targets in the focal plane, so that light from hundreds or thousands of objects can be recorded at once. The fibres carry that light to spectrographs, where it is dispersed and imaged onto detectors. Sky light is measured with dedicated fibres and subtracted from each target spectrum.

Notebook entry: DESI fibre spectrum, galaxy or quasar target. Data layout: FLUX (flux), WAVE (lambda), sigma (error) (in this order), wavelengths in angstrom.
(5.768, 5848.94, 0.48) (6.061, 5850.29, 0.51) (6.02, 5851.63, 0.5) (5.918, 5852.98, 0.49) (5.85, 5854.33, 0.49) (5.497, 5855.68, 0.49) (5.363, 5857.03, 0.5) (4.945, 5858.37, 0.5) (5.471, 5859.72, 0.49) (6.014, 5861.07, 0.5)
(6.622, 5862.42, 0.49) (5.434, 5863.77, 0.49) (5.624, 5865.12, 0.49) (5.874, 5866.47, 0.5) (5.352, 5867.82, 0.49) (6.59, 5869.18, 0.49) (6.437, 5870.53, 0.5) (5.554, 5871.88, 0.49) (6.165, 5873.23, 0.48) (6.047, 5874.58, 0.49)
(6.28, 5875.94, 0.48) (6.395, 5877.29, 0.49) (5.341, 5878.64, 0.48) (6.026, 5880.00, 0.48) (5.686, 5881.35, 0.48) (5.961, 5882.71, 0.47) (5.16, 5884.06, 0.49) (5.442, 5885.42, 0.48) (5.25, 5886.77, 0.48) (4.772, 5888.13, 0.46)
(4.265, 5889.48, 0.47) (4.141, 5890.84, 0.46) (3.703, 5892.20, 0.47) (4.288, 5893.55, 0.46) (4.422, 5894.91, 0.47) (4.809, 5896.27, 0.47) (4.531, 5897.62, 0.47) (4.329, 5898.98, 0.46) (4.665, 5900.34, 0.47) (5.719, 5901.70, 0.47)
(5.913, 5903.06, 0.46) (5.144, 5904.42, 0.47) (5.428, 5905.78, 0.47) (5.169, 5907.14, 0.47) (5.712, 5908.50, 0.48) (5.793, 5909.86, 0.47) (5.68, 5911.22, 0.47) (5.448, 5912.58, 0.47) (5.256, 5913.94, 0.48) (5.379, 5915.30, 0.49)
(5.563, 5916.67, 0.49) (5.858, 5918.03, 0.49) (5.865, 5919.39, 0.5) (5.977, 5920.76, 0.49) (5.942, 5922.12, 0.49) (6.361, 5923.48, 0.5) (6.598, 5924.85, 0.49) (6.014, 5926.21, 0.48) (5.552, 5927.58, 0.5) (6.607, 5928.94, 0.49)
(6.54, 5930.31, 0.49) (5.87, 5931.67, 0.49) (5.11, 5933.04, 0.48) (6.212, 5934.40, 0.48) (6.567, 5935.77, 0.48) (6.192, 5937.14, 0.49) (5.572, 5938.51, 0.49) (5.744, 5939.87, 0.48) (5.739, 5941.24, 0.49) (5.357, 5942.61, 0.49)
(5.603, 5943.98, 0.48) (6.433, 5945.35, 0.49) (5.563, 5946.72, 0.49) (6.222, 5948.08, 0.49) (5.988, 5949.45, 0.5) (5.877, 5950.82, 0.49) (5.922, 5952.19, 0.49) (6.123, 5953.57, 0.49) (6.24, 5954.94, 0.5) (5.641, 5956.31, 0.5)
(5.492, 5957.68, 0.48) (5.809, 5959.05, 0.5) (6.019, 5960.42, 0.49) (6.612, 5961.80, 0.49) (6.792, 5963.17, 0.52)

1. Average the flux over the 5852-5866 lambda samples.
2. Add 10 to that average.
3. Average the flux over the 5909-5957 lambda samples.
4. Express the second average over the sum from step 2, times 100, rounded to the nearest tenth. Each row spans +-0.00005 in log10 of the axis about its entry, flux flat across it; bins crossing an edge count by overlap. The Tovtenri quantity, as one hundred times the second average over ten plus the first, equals 37.6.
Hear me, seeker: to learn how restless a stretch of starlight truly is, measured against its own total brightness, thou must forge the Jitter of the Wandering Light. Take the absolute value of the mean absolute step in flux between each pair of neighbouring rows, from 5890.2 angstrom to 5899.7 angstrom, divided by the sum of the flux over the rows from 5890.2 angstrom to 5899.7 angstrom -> 0.011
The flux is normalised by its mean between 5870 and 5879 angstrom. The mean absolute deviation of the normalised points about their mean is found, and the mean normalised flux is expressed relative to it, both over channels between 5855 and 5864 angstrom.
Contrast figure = 14.1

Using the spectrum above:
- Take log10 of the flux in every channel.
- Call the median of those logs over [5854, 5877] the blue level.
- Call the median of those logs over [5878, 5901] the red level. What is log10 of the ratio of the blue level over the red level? 0.05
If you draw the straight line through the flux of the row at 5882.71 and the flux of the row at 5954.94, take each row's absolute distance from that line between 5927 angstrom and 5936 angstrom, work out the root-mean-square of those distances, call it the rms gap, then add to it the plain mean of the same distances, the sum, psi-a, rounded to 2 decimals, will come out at 1.00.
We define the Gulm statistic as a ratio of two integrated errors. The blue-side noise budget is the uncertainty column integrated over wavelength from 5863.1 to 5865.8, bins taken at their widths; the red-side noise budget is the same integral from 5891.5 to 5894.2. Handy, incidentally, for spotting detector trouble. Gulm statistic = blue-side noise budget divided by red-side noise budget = 1.05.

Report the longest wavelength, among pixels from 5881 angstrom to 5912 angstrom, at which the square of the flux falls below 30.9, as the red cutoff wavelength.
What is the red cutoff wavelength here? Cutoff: 5907.14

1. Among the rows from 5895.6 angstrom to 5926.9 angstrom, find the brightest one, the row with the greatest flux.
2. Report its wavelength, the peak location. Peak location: 5924.85 angstrom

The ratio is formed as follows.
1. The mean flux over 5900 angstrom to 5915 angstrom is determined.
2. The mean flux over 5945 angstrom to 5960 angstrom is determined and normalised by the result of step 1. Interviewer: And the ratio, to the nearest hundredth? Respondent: 1.09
